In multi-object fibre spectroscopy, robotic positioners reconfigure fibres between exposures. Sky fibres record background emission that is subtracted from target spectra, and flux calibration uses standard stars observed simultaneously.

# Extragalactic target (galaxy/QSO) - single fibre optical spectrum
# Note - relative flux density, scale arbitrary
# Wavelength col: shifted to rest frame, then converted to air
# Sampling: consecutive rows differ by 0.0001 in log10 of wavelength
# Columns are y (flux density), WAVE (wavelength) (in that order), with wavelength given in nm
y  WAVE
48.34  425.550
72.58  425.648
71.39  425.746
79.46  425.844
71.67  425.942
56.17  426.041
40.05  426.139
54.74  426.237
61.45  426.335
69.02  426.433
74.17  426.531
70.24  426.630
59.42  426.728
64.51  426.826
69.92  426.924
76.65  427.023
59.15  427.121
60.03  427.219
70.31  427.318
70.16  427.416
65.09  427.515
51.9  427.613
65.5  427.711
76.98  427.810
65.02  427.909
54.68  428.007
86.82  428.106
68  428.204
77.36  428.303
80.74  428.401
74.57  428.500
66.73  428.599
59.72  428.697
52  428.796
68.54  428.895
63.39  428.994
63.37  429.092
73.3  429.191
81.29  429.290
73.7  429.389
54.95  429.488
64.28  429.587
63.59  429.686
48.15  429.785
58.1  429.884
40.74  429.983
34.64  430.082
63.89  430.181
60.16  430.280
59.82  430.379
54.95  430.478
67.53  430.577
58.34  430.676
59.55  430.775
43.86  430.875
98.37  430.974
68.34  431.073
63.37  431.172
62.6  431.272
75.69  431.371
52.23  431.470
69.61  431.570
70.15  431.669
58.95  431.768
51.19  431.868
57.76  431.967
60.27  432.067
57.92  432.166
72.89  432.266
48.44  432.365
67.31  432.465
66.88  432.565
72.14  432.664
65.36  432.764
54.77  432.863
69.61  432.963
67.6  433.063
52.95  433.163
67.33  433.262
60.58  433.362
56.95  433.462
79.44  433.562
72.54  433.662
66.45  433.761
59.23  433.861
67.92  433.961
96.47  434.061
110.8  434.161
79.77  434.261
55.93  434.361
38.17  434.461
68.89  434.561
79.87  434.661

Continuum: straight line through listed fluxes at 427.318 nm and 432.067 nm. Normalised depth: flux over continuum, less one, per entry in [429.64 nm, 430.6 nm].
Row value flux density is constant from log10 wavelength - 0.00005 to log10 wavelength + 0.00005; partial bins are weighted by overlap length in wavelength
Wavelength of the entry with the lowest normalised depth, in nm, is 430.082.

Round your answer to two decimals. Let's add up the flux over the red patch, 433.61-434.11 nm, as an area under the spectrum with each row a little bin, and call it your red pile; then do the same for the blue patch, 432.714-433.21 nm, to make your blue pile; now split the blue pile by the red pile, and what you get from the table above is 0.85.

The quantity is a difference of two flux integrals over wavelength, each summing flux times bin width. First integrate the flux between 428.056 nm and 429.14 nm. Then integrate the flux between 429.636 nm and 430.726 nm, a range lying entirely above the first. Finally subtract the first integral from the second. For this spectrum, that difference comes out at -15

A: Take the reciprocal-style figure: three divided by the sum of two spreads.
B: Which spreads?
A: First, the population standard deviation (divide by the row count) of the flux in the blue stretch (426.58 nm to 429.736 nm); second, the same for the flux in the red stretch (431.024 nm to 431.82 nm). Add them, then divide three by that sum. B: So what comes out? 0.195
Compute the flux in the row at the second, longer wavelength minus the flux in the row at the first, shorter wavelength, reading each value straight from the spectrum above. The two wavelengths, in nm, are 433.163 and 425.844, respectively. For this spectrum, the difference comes -27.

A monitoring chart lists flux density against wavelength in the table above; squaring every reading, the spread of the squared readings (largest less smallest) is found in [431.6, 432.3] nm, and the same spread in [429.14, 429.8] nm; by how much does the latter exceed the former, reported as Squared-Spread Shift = 1597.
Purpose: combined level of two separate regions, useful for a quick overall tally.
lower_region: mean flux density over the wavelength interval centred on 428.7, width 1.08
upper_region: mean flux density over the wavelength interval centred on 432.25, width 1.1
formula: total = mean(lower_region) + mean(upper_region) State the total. 130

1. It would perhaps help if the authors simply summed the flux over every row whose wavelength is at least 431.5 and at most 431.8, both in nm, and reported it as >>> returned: 199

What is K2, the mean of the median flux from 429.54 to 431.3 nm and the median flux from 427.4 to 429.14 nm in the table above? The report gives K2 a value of 63.1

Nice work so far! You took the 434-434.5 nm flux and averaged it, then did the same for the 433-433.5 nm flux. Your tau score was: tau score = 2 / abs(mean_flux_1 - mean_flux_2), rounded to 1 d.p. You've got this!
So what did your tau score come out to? 0.1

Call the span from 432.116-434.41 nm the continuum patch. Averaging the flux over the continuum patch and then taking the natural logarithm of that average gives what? 4.22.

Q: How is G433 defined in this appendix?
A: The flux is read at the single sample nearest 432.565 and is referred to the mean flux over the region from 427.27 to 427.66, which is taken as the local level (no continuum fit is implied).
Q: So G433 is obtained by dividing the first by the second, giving 1.04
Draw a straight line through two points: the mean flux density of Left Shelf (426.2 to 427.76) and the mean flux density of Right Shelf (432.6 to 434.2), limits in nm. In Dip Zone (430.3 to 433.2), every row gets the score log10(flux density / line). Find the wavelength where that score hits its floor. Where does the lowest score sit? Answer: 430.875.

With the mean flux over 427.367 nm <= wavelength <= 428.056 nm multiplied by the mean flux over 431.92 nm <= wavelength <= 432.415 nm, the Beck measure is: 3816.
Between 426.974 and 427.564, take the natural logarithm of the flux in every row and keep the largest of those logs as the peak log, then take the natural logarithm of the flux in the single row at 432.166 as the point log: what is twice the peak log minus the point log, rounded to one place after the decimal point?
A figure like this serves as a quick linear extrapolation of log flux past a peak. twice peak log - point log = 4.6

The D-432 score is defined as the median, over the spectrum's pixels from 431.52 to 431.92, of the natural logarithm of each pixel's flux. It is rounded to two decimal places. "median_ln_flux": 4.16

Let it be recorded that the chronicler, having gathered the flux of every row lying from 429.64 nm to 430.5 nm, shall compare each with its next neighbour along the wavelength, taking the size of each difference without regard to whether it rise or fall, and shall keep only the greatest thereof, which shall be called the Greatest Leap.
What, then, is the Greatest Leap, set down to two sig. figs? 29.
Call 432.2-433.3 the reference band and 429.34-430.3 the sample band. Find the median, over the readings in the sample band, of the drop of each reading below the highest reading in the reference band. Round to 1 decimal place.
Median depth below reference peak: 13.8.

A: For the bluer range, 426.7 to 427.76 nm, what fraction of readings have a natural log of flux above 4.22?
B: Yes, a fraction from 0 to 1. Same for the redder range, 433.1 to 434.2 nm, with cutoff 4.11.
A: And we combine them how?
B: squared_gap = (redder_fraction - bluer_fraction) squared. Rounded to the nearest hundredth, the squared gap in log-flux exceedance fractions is 0.07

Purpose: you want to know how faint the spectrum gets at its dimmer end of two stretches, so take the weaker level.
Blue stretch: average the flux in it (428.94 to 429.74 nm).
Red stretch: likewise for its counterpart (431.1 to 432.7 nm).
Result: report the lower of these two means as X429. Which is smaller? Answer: 63.0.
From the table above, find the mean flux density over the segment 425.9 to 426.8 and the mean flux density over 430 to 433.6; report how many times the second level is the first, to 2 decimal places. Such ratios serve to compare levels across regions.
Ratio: 1.01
